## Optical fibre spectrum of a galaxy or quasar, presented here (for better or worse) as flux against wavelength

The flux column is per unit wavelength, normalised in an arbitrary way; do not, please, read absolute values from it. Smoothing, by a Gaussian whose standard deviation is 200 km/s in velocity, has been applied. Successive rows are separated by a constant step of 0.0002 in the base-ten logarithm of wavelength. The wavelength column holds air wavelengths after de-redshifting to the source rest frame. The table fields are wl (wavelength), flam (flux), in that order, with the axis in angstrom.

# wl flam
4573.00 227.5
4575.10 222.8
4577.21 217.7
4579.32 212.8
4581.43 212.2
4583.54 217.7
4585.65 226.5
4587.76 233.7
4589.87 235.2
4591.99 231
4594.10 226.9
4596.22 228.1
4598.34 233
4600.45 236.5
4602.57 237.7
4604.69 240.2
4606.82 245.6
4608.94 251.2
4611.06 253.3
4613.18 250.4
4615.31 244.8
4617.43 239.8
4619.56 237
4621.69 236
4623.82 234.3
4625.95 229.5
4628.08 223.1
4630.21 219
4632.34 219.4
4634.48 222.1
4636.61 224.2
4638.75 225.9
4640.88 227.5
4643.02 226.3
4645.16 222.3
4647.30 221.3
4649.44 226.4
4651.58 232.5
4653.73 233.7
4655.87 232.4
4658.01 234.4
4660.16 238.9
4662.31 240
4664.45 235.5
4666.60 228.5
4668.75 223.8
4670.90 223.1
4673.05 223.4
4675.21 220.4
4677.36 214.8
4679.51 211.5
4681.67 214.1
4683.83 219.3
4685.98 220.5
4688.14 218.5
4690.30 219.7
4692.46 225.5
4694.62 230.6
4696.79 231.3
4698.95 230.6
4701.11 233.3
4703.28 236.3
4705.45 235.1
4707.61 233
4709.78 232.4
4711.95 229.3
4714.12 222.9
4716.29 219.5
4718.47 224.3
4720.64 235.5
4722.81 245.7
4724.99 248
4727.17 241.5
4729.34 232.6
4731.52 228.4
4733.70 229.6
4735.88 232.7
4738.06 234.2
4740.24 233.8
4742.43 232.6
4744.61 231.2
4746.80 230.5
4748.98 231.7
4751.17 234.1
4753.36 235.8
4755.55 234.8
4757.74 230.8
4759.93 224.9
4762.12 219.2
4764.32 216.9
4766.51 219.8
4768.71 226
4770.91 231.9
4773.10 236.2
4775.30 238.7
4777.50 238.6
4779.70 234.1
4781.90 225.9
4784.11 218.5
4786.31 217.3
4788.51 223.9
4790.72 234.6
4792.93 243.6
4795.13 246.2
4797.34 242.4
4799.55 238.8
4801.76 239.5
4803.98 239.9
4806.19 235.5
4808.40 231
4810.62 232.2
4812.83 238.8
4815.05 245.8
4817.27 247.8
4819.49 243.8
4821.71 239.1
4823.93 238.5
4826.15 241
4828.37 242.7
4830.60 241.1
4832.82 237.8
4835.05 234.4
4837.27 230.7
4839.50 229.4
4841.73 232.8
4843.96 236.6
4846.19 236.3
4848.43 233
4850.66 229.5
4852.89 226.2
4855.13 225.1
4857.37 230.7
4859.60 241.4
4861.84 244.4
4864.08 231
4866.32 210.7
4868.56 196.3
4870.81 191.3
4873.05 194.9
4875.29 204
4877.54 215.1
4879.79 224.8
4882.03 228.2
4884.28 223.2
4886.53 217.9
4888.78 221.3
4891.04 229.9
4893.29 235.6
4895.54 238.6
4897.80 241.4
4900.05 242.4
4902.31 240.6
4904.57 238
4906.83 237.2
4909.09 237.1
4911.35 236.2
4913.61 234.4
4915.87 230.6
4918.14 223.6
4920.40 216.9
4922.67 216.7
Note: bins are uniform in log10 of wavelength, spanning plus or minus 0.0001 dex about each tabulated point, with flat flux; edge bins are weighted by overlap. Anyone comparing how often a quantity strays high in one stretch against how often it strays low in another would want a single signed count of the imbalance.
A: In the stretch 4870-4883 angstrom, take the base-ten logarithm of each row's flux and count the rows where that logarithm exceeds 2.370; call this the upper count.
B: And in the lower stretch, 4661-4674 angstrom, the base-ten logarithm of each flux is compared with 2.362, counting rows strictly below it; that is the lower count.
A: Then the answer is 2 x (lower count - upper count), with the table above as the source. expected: 8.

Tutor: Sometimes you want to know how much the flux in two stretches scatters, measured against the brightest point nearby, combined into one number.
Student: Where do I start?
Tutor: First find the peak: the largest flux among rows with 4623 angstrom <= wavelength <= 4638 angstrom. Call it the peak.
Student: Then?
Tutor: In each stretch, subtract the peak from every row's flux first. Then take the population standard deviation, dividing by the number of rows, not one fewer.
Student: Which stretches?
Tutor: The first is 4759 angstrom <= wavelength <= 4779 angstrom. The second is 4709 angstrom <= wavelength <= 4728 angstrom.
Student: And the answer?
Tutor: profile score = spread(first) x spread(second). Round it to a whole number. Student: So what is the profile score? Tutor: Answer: 78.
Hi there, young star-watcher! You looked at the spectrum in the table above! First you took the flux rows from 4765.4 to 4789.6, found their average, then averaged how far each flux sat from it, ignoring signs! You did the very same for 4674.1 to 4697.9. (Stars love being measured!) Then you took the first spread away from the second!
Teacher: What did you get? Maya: -2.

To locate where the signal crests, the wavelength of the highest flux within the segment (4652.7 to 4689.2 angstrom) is 4662.31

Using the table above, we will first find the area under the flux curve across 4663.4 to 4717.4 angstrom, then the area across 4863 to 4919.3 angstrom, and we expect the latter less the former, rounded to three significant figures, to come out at 503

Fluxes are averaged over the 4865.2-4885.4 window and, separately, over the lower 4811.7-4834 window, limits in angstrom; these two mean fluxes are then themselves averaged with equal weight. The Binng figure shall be 226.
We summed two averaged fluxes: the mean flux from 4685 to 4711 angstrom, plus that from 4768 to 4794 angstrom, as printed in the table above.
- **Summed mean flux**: 460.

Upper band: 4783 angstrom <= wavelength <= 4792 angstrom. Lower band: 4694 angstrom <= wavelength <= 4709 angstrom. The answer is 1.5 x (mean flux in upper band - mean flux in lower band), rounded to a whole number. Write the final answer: -14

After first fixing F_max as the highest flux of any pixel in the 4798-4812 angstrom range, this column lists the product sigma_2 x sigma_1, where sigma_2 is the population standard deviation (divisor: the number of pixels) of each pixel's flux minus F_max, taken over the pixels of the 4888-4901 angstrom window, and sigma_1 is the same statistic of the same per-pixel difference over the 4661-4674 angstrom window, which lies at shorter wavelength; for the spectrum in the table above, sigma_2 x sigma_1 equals 48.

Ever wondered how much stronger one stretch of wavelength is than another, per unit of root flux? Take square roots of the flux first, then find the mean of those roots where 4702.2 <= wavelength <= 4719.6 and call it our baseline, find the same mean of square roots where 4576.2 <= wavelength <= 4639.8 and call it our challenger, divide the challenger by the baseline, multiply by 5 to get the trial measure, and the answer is 5.03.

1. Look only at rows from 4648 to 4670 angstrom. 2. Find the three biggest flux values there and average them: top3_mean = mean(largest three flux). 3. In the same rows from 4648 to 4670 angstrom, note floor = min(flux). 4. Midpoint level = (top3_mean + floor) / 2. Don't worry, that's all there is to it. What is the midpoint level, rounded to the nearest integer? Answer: 231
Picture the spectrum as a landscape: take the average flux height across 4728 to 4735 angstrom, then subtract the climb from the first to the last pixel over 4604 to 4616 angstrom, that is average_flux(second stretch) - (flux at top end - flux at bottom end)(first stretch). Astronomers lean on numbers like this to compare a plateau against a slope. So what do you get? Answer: 226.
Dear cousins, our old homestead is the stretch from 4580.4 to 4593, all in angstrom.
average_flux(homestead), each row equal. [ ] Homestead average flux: 226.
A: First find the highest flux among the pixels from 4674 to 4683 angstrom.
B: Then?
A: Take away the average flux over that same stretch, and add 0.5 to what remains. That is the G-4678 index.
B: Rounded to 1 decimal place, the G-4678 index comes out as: 5.7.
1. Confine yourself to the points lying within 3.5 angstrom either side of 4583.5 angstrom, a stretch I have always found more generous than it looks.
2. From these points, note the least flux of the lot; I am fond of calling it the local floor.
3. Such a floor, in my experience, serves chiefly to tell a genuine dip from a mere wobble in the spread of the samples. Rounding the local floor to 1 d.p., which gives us 212.2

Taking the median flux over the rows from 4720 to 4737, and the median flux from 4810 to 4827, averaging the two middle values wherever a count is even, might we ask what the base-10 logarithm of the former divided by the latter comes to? -0.011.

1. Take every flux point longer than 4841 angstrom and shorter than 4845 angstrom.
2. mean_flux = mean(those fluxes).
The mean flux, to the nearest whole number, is 235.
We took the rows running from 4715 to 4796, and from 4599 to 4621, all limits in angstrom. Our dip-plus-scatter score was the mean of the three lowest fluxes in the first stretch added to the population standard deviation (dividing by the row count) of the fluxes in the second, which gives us 224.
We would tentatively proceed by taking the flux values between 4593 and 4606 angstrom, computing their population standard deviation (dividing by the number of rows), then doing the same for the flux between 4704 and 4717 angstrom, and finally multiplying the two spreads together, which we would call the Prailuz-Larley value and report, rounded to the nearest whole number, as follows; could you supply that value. 28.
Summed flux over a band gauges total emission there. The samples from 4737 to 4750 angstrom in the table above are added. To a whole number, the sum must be 1394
